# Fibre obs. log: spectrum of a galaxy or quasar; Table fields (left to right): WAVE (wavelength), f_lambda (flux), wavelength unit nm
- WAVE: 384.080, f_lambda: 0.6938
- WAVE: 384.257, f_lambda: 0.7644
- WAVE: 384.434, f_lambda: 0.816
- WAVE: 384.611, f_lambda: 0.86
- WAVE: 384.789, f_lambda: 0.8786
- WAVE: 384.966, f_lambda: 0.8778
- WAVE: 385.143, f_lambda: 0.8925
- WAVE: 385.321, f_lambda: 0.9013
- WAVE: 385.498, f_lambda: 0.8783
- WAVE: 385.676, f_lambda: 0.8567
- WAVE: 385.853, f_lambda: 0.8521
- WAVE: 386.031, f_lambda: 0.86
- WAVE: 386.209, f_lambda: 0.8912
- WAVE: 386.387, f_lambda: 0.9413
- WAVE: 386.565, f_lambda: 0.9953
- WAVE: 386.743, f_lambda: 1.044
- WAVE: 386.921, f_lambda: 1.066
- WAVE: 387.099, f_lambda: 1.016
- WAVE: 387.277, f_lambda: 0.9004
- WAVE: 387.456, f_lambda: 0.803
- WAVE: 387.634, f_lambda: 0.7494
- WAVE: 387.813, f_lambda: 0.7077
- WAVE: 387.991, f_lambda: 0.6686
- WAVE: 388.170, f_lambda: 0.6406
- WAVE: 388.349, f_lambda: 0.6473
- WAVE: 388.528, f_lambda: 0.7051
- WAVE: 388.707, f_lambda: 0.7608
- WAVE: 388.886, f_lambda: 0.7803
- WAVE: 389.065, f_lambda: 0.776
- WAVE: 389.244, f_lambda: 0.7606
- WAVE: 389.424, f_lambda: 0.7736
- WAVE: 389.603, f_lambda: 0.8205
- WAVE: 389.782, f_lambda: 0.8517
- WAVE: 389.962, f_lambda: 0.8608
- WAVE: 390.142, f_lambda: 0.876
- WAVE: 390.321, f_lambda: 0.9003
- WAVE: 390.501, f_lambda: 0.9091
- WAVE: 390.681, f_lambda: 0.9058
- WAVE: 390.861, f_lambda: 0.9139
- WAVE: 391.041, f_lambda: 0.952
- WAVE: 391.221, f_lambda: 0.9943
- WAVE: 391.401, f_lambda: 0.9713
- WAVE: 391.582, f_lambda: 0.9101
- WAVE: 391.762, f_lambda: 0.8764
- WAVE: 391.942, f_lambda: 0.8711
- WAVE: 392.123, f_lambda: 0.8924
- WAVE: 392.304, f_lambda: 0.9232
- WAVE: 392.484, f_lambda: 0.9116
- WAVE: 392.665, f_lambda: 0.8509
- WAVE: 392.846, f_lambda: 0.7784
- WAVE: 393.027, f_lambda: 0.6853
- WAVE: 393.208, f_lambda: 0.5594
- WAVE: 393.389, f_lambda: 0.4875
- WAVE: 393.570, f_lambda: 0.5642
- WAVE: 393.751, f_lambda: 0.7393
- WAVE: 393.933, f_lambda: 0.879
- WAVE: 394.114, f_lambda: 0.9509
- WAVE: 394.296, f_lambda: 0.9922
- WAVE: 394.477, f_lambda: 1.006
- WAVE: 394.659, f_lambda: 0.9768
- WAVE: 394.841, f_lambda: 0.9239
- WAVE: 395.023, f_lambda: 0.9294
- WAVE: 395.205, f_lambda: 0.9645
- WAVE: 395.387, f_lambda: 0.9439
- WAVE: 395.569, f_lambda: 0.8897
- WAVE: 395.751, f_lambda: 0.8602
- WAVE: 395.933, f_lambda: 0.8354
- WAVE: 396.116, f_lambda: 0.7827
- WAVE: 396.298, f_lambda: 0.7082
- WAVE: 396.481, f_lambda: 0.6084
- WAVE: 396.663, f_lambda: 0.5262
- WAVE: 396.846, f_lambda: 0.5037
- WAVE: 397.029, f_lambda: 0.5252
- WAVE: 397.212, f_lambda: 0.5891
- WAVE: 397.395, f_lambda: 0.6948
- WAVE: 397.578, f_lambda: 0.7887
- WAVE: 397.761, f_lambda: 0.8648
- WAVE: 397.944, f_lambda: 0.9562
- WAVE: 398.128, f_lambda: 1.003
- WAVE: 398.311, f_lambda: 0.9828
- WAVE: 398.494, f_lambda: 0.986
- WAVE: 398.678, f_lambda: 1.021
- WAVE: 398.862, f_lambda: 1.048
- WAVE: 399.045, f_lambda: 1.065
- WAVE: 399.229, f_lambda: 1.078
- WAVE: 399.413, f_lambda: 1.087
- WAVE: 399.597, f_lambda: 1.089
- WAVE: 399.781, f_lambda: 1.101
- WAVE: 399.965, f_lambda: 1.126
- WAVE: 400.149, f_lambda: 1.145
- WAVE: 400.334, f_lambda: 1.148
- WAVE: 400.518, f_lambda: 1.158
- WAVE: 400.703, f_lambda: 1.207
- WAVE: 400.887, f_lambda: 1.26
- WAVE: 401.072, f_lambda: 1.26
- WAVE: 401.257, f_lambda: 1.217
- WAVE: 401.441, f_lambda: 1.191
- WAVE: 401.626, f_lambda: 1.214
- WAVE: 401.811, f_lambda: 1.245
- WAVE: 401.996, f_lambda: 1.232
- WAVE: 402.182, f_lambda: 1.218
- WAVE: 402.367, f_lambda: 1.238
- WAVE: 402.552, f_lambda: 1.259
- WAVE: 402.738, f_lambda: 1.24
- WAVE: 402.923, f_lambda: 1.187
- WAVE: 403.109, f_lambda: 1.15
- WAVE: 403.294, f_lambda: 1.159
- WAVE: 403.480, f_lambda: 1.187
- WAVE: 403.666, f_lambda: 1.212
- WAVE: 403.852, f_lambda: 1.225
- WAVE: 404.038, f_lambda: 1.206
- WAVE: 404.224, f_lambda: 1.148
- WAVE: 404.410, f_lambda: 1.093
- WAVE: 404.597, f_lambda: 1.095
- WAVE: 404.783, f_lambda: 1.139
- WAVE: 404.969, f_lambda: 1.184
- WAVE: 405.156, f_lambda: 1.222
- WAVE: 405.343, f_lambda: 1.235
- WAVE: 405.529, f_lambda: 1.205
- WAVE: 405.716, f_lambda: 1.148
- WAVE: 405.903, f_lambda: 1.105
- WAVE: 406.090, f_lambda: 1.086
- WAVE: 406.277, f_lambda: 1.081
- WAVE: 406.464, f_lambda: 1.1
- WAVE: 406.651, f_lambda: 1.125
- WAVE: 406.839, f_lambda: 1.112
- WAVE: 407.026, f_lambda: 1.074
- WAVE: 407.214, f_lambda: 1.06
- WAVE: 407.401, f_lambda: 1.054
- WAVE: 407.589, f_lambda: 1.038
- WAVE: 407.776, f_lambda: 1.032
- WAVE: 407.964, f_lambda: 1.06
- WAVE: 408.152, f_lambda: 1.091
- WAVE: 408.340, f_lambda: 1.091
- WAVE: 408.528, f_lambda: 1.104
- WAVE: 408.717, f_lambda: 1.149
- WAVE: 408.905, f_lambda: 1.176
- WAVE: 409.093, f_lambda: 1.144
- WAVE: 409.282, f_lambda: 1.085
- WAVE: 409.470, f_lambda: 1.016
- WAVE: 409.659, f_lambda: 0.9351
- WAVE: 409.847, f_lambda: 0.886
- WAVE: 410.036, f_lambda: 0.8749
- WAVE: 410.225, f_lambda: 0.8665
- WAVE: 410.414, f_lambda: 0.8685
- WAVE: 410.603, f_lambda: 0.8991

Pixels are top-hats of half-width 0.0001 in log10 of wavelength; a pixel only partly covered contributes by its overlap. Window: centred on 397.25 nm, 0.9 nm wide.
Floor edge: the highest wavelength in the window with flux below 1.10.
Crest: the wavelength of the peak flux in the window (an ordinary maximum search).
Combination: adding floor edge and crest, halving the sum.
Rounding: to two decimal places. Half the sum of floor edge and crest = 397.58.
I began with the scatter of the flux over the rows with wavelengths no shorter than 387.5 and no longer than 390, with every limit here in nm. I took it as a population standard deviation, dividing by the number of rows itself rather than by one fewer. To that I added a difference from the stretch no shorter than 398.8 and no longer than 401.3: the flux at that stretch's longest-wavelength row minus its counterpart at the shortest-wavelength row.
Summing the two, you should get 0.24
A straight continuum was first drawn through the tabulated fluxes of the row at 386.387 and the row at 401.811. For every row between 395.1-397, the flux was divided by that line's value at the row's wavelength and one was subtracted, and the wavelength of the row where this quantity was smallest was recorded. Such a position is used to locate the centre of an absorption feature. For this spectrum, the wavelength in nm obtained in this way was 396.846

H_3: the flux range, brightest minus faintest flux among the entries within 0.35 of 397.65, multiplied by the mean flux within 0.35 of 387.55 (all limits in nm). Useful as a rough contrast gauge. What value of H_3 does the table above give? 0.21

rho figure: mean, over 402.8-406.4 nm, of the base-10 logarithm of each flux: 0.06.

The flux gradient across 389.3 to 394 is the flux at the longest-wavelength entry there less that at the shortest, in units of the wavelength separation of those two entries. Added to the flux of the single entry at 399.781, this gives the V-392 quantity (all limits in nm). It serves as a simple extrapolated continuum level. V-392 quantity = 1.12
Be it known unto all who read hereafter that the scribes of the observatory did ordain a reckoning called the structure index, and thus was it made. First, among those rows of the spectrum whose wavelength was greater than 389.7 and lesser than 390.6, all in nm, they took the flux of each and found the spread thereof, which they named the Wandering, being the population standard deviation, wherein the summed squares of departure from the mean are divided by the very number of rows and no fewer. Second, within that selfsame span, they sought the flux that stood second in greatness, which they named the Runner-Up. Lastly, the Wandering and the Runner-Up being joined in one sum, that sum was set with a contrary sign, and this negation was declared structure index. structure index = -0.92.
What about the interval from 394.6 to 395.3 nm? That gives -0.99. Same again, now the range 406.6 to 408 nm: -1.14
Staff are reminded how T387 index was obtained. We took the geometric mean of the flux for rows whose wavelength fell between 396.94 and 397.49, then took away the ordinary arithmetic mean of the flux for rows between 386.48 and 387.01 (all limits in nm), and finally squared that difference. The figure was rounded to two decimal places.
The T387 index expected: 0.19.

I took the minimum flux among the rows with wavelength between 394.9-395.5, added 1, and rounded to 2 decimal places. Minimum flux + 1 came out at 1.93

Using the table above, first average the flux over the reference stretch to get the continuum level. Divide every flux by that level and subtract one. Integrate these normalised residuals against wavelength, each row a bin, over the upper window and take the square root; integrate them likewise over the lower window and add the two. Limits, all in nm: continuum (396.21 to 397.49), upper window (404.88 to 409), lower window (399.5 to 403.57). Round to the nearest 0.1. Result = 6.0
